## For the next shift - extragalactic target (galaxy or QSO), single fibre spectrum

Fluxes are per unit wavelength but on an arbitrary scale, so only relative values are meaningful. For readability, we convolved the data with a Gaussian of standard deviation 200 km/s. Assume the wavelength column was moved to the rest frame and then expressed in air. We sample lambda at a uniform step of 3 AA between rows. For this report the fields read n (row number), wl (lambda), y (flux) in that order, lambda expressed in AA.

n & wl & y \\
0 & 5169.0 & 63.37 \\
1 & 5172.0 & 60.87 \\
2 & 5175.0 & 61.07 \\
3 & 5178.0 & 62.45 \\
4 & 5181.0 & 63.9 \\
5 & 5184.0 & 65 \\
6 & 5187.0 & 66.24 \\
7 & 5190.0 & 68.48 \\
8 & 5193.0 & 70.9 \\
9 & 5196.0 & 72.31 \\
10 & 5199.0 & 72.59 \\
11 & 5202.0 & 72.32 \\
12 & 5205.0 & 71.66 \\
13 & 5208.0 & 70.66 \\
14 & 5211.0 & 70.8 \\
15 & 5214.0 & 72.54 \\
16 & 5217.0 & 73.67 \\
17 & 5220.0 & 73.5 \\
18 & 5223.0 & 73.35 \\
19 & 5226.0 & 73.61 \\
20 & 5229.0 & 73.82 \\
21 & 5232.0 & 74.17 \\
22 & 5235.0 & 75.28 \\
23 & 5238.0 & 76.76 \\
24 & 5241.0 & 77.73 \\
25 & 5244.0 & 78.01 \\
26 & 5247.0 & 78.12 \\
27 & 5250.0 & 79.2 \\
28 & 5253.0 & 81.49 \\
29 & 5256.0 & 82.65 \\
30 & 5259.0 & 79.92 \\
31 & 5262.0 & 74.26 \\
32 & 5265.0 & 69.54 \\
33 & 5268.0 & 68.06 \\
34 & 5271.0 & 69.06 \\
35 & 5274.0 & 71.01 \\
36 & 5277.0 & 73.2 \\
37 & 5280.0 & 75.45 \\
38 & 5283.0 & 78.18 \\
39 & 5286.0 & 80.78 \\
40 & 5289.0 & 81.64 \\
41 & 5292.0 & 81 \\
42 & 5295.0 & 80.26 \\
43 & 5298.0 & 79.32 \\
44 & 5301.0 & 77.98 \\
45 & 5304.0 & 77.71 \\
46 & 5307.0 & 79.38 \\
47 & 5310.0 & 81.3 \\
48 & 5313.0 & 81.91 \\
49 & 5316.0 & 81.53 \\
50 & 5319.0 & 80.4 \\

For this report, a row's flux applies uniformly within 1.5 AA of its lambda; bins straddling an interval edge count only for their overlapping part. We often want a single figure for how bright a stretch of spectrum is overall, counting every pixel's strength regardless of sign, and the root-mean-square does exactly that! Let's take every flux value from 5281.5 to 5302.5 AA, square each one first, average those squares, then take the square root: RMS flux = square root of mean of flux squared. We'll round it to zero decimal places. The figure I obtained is 80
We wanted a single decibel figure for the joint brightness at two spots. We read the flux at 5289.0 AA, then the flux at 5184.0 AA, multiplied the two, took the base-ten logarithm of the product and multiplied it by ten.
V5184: 37.2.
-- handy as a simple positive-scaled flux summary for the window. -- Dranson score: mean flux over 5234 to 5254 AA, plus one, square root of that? 8.89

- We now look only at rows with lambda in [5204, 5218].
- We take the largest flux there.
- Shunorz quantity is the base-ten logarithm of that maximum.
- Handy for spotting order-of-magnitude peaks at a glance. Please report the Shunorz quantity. 1.867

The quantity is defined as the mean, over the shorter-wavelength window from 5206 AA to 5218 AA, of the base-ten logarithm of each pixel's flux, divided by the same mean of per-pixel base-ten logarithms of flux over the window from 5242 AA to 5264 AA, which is 0.98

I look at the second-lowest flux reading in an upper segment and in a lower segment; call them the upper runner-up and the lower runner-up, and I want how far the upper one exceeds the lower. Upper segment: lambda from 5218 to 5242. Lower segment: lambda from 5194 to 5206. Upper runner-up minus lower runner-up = 1.2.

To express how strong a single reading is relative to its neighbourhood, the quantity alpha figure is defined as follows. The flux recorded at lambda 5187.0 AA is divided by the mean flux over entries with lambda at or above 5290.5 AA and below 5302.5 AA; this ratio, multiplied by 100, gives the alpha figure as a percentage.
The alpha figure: 83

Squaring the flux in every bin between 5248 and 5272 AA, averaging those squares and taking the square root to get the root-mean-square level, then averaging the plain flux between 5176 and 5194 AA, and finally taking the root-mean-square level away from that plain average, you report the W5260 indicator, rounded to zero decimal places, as -10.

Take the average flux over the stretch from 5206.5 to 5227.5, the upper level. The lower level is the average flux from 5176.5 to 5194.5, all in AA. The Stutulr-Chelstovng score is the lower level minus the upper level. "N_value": -6.4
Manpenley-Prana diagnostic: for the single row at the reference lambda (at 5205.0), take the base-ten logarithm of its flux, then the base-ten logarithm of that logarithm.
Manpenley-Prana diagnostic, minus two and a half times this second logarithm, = -0.67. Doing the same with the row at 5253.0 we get -0.70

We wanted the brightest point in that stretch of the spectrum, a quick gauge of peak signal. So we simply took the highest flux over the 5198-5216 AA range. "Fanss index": 72.59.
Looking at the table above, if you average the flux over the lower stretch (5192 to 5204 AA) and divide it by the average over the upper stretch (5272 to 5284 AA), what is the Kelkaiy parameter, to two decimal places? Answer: 0.97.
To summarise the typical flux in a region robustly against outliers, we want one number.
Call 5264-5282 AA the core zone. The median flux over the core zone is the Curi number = 70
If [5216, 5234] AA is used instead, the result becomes 74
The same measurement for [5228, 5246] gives 76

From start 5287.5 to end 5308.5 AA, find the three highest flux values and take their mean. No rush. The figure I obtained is 81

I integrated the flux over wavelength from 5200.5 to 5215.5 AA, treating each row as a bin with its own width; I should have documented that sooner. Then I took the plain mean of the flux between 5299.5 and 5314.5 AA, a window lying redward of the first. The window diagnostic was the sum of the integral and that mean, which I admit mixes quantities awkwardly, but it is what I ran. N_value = 1154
